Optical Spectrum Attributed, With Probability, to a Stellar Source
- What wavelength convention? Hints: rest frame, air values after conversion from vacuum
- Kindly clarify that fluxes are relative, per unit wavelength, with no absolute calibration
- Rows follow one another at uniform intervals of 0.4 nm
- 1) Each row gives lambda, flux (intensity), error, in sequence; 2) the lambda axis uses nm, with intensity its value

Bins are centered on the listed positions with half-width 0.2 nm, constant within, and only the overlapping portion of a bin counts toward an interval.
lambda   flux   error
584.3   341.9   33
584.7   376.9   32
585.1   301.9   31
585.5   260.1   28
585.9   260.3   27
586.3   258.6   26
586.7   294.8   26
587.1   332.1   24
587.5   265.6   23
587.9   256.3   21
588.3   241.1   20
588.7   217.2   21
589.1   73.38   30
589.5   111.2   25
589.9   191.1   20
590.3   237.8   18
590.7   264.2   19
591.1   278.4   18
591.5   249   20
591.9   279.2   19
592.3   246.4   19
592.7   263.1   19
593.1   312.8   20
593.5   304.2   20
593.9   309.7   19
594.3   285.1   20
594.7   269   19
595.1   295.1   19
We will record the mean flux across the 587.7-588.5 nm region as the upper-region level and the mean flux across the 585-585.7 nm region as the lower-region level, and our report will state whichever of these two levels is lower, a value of 249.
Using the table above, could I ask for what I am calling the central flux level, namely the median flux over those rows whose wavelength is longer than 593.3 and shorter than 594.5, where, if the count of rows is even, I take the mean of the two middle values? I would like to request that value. 304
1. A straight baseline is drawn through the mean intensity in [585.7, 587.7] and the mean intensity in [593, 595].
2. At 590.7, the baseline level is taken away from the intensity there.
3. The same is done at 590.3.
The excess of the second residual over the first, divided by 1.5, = -17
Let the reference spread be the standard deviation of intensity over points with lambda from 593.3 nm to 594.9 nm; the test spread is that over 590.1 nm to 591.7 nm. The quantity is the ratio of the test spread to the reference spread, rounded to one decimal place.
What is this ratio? 1.0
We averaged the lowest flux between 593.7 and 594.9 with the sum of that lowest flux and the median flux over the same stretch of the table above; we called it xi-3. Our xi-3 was 412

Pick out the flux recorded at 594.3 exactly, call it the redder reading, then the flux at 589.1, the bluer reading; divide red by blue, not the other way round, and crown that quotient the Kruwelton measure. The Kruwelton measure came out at 3.9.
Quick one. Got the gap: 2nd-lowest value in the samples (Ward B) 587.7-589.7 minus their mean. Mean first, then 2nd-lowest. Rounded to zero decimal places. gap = -69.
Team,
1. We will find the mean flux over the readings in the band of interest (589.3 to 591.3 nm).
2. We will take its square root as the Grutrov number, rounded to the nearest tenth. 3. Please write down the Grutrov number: 14.7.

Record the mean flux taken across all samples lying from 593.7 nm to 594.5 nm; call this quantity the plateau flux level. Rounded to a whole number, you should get 297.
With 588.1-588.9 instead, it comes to 229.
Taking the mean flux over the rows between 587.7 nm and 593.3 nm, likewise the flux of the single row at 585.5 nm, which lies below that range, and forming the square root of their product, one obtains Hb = 245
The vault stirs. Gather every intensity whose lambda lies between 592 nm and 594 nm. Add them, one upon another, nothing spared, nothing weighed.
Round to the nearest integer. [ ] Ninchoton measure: 1436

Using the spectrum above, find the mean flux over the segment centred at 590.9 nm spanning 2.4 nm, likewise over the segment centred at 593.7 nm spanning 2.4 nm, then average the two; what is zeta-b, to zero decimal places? 270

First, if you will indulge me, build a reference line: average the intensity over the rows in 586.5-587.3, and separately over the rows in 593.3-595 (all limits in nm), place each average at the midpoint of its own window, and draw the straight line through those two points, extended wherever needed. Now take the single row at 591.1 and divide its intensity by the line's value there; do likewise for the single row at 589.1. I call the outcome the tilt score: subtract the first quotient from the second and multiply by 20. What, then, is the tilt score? -14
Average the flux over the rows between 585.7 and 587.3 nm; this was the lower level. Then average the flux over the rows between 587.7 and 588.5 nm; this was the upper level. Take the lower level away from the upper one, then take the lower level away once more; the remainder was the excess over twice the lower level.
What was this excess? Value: -324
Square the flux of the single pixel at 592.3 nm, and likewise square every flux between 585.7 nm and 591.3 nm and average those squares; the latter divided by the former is 0.978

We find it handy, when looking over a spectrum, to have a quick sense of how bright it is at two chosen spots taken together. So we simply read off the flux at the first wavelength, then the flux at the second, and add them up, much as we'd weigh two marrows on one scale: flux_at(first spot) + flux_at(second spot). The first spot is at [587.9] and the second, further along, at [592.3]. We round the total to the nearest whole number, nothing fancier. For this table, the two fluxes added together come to 503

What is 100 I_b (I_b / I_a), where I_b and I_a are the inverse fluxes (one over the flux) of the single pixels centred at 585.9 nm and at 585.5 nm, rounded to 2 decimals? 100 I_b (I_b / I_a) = 0.38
